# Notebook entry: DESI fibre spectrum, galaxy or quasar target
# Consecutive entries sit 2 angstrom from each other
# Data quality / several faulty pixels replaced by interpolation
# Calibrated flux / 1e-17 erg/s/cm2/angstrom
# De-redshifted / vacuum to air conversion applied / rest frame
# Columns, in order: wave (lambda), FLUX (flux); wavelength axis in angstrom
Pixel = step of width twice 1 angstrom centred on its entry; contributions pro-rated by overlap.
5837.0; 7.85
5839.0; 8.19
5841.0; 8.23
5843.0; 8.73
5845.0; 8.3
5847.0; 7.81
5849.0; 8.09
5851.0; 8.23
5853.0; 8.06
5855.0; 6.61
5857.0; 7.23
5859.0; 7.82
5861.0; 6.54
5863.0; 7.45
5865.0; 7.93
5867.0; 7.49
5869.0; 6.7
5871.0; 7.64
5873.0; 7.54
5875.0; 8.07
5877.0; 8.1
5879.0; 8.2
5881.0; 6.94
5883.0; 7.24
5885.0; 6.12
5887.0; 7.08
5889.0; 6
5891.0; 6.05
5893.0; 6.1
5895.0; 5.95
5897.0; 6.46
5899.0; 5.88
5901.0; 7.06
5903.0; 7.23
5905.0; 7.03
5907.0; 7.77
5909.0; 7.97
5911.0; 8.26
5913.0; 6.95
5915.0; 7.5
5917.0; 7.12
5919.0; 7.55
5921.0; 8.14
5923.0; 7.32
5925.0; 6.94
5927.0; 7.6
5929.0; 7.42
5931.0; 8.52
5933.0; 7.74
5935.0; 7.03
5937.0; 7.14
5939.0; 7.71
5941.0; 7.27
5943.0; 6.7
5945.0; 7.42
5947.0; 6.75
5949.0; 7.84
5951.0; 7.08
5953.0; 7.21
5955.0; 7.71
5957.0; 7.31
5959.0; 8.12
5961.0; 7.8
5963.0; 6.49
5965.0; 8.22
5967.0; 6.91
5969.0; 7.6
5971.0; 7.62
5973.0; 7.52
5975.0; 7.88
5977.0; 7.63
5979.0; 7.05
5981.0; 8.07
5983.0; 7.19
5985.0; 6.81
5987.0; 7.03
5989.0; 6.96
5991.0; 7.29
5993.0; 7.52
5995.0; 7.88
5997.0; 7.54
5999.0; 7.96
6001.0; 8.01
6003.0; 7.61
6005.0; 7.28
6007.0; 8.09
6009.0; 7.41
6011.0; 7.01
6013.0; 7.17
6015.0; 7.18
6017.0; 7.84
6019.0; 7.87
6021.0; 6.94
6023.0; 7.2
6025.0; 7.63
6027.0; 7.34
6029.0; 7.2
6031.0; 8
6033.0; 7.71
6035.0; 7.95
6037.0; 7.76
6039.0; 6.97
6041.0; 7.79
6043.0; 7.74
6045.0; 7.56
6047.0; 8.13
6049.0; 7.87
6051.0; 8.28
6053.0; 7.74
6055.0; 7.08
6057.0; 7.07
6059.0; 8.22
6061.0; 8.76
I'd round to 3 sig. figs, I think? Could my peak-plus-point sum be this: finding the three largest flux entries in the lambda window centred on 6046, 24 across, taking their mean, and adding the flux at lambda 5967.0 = 15.0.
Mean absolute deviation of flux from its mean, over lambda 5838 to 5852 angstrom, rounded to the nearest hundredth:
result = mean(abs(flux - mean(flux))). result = 0.17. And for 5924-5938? 0.40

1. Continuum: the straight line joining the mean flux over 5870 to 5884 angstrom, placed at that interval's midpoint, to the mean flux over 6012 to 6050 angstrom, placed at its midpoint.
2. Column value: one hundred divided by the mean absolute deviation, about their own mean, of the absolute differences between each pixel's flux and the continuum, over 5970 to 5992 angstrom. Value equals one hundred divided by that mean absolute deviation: 466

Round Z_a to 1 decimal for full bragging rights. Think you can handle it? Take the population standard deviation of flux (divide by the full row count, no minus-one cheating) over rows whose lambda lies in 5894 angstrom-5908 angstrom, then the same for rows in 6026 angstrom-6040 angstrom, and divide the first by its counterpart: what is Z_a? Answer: 1.8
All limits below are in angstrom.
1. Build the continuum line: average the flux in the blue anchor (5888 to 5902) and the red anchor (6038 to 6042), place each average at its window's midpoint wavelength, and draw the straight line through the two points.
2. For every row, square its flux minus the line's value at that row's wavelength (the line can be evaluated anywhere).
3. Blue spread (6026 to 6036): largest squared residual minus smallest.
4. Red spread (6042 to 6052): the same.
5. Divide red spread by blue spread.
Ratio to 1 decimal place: 1.3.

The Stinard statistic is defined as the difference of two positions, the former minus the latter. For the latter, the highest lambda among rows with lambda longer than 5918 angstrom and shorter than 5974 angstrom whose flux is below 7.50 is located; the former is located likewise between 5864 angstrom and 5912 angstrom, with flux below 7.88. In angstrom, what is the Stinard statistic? -60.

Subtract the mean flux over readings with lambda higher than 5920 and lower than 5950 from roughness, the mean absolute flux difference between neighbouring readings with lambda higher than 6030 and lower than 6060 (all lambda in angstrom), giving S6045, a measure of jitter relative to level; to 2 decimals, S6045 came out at -7.00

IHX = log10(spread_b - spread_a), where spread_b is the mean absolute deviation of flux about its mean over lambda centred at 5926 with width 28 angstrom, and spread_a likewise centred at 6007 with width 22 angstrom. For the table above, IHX -1.53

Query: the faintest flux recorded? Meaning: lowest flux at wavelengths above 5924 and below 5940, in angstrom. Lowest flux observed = 6.94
